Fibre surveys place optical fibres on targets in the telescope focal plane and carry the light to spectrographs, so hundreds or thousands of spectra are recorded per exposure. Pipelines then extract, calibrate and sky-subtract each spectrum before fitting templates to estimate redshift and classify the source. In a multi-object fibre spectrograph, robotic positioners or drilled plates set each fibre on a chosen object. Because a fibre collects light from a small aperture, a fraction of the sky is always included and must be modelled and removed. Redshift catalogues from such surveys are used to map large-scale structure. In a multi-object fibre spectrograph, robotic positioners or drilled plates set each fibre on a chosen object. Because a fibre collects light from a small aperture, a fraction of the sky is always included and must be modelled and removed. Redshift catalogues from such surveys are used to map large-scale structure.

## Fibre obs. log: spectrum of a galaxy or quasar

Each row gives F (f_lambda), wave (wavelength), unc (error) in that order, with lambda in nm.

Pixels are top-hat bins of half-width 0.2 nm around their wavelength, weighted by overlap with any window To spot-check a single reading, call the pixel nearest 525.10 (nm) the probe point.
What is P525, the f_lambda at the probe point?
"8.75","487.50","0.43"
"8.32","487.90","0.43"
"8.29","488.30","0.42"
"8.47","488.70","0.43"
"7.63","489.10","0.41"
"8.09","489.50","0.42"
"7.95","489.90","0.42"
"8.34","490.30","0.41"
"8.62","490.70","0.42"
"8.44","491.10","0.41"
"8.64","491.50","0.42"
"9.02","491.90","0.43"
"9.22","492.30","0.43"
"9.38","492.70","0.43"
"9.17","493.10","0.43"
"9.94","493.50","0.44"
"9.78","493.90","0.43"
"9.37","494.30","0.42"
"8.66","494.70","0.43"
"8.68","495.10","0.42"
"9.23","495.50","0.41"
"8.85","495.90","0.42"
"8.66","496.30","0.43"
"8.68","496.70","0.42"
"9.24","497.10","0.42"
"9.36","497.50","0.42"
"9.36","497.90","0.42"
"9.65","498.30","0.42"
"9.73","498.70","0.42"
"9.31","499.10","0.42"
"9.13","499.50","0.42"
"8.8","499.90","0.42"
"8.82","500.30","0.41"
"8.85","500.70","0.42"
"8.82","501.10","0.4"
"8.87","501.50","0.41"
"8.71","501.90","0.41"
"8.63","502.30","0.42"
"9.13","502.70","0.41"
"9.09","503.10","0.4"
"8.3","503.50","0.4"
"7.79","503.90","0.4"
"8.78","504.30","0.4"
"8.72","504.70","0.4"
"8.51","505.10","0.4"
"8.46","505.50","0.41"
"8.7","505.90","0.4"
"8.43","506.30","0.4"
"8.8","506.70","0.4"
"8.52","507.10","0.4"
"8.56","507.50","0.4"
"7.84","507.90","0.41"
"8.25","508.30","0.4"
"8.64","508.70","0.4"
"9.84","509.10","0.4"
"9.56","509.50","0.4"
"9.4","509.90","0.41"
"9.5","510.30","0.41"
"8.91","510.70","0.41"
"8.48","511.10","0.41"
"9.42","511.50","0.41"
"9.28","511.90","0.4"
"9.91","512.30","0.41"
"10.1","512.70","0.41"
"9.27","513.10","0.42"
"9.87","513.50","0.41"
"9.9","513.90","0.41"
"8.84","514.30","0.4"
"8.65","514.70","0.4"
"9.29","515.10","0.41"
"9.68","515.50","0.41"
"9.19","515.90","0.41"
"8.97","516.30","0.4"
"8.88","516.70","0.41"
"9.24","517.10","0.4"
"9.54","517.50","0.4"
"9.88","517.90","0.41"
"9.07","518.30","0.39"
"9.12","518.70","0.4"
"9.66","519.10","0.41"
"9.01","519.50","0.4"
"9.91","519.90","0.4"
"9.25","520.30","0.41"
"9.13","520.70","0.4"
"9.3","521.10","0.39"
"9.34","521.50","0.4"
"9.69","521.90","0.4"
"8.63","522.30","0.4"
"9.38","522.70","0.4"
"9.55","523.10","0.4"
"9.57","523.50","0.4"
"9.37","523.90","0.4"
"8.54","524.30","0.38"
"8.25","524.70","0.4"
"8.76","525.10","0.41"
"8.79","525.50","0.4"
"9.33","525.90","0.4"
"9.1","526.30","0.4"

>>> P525 8.76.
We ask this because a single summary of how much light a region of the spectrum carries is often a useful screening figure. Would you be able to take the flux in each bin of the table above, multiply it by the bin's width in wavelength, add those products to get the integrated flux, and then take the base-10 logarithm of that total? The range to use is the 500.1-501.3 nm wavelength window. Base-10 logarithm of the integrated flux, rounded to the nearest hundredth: 1.03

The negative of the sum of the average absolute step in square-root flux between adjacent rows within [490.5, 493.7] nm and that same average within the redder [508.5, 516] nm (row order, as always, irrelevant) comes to -0.131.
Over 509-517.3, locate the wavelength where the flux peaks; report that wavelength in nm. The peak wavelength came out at 512.70 nm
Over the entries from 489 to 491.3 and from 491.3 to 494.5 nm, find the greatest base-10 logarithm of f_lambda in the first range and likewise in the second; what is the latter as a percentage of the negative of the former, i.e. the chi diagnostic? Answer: -107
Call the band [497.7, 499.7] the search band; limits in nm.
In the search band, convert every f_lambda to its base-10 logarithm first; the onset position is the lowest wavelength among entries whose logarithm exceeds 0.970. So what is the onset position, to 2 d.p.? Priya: 497.90 nm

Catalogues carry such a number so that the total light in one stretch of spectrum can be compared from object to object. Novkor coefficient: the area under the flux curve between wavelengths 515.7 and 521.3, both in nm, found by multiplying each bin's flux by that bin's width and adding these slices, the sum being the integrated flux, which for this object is 52.1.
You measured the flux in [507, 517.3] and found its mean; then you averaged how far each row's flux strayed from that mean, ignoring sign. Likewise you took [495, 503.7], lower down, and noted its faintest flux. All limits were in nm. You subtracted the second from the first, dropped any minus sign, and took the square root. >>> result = 2.798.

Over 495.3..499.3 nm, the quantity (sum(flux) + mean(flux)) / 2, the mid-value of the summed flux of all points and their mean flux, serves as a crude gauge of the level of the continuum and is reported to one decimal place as 50.6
